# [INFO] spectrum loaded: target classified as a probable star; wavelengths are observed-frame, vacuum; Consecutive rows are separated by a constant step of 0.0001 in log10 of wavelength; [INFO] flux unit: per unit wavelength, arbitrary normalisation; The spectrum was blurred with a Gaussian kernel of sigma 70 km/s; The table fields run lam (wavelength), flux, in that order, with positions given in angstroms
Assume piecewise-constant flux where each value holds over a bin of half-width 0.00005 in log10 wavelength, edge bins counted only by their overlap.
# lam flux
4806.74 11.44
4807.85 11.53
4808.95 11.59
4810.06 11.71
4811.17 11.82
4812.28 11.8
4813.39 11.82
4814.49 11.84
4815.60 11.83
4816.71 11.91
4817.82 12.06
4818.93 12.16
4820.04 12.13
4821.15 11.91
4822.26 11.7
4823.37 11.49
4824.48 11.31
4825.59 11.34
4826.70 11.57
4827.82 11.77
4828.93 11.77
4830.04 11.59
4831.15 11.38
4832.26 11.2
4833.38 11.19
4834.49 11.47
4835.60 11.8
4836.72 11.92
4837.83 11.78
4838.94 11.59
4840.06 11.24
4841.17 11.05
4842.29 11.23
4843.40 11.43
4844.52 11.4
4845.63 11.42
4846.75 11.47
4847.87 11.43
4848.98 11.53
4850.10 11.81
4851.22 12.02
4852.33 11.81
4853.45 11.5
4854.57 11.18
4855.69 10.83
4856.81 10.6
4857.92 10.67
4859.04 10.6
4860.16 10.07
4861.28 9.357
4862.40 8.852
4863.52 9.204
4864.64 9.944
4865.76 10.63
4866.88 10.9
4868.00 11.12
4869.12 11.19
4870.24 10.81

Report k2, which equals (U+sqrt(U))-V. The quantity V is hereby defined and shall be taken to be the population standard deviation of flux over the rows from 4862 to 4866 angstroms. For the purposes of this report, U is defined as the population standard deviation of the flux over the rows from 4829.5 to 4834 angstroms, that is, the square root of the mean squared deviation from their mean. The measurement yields -0.12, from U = 0.16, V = 0.69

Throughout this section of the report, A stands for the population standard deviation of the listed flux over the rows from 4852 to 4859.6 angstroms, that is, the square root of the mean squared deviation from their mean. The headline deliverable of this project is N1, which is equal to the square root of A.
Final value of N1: 0.67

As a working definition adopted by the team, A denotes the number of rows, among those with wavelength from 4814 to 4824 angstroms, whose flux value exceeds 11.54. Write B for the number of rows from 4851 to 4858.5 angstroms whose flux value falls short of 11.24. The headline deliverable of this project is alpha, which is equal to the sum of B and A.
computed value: 12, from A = 8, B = 4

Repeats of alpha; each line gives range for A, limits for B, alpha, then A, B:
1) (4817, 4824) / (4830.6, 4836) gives 7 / 5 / 2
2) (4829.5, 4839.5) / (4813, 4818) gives 5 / 5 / 0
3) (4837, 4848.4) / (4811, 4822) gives 2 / 2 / 0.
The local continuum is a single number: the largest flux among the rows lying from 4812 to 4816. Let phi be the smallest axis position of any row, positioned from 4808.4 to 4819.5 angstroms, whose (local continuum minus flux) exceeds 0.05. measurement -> 4808.95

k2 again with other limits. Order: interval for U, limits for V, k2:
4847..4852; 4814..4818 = 0.62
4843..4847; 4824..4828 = 0.00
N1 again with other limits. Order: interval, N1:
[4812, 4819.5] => 0.36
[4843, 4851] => 0.36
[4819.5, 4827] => 0.53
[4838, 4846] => 0.40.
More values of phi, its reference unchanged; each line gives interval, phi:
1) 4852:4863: 4853.45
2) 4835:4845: 4837.83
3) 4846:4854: 4846.75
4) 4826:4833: 4826.70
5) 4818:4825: 4822.26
